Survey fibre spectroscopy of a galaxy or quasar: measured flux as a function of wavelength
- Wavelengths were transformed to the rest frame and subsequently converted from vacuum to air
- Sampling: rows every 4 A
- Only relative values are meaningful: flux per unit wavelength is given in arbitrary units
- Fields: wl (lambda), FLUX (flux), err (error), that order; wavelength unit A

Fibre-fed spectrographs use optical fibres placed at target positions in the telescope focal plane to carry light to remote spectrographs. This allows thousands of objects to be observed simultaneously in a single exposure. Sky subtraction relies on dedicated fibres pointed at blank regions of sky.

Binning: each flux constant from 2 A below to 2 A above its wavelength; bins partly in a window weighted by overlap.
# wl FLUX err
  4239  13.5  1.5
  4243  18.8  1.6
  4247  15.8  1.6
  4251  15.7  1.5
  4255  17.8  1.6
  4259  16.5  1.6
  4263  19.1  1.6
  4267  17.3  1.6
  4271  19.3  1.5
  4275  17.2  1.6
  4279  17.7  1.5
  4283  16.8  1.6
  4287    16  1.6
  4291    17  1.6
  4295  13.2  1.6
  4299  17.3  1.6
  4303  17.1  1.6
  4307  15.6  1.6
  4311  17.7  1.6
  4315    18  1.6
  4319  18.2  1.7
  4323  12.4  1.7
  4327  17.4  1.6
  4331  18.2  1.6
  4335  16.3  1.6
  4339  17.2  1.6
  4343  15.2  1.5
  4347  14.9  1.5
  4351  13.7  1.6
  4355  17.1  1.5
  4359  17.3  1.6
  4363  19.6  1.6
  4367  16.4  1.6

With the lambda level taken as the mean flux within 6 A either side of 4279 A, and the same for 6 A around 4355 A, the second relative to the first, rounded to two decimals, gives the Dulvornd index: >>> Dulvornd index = 0.93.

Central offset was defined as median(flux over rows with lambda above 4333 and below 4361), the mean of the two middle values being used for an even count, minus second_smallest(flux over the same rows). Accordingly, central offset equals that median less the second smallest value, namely 1.40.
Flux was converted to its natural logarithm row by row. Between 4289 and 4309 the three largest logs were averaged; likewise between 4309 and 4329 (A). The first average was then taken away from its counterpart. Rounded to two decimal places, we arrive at 0.05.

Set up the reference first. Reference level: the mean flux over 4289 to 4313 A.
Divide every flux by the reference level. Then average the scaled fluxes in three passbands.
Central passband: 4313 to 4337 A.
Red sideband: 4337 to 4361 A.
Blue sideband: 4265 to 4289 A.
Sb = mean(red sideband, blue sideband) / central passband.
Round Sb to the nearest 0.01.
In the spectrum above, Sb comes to 0.99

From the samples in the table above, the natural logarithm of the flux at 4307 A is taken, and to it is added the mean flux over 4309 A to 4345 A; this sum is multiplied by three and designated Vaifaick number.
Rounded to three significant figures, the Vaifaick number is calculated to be 58.4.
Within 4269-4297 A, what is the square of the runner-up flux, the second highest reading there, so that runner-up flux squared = 313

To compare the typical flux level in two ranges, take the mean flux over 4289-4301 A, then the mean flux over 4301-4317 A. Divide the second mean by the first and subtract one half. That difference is 0.58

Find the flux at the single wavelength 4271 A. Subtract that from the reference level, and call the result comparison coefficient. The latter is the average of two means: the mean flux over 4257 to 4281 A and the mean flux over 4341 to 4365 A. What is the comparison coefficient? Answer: -2.2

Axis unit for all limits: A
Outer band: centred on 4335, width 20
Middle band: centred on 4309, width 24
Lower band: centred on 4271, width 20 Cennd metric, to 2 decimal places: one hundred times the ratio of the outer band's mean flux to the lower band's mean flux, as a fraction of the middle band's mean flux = 5.37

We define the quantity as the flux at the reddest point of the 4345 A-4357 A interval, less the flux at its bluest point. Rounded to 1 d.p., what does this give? 2.2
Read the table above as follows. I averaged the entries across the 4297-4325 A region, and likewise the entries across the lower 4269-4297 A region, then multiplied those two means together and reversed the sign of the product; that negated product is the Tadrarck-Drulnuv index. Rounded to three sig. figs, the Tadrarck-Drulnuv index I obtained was -278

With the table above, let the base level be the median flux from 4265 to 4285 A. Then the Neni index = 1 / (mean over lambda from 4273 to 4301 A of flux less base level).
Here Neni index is -1.2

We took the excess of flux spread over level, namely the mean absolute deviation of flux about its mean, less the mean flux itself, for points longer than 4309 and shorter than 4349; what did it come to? -15.1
